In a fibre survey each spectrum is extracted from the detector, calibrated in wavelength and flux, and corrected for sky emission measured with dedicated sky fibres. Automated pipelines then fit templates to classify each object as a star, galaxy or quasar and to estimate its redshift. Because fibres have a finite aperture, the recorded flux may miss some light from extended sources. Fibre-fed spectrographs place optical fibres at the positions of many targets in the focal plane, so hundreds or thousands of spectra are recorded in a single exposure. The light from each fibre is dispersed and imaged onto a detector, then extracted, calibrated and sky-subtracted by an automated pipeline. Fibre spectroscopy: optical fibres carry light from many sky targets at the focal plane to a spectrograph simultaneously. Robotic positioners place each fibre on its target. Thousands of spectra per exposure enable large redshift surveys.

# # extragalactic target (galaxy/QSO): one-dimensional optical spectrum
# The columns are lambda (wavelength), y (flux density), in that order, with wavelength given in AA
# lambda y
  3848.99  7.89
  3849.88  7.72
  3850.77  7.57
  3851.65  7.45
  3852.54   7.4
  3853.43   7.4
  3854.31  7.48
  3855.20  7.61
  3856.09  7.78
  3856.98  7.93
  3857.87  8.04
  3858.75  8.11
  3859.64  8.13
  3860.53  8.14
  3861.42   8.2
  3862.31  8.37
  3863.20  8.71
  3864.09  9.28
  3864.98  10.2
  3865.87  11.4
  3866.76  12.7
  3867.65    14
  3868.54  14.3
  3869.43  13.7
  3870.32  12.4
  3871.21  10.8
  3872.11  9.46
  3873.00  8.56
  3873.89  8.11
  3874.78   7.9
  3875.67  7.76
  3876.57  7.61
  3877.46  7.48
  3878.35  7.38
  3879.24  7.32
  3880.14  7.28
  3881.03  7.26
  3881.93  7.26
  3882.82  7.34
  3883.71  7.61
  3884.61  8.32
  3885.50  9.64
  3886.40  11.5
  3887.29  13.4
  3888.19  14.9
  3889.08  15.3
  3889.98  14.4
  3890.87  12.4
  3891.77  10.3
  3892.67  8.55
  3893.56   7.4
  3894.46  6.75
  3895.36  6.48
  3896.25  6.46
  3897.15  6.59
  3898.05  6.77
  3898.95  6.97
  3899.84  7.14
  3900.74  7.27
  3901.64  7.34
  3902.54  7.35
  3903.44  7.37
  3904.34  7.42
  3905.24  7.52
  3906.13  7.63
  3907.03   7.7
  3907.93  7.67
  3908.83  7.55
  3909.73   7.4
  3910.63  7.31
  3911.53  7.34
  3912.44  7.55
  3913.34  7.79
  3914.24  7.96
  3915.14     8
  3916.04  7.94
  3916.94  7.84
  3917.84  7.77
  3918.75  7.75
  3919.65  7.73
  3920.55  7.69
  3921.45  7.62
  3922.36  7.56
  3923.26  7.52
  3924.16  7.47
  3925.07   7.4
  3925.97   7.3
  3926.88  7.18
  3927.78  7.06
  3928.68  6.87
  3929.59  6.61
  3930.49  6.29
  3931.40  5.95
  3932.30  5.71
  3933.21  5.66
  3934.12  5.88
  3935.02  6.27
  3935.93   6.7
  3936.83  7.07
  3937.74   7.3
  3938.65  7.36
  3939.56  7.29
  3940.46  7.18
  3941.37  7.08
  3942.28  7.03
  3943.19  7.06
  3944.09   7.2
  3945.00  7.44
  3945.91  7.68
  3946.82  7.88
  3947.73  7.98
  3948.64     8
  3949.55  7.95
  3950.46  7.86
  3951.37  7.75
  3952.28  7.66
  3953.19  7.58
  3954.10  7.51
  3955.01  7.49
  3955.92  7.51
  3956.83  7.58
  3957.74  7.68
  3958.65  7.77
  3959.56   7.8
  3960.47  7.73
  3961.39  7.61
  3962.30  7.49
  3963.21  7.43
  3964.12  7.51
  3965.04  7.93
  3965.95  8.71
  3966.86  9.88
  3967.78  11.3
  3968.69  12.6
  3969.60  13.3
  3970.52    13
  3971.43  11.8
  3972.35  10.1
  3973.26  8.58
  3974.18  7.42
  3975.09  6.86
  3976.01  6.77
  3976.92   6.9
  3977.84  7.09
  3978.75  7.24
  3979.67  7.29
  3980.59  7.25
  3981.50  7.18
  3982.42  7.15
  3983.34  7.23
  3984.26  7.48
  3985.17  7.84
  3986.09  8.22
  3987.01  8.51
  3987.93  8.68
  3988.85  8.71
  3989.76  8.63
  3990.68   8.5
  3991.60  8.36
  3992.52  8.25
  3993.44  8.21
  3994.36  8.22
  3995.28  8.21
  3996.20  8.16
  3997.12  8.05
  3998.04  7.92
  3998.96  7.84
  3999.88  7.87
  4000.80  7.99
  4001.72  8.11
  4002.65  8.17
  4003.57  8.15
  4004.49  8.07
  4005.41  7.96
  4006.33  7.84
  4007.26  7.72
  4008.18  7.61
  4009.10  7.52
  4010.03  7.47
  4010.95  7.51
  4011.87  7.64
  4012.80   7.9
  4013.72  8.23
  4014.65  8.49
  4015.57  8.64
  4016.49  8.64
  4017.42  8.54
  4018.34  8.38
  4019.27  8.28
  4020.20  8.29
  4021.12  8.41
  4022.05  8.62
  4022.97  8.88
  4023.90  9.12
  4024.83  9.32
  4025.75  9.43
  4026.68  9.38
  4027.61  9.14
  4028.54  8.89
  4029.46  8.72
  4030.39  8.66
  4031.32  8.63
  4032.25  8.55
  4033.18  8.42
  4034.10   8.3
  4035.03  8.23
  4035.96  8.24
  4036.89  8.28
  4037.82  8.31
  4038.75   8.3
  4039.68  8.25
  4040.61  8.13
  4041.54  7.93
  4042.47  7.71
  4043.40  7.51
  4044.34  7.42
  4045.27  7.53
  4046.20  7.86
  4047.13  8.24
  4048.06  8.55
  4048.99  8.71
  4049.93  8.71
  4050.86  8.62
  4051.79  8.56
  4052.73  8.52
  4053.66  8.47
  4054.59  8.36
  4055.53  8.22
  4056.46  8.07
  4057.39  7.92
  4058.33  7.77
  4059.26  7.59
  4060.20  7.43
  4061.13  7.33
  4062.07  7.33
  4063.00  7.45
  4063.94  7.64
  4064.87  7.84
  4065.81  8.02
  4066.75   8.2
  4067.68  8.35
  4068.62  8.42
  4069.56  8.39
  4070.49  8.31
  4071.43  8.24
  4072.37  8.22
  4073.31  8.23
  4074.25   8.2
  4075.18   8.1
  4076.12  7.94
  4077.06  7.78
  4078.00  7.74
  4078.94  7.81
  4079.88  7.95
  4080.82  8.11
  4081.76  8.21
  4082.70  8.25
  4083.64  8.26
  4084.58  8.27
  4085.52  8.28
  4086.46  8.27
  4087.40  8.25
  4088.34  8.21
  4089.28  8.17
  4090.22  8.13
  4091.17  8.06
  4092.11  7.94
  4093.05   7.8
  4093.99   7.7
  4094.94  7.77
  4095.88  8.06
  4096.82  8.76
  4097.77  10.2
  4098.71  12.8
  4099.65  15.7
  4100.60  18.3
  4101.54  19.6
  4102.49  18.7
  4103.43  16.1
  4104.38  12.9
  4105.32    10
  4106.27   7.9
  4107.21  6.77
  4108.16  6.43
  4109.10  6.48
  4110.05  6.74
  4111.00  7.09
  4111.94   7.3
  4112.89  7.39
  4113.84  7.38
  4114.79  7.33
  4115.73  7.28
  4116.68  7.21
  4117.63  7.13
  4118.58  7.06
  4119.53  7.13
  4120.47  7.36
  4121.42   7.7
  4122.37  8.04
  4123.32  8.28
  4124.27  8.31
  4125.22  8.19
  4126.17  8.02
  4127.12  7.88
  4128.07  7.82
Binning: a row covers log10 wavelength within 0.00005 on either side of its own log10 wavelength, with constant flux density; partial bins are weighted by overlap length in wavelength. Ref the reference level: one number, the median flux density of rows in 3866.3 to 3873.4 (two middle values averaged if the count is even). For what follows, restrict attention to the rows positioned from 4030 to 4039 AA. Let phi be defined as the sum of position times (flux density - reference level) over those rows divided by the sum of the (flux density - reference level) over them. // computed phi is 4034.7 AA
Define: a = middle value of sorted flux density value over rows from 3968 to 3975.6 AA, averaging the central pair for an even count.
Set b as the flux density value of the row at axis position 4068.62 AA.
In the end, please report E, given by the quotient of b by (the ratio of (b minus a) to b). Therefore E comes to -28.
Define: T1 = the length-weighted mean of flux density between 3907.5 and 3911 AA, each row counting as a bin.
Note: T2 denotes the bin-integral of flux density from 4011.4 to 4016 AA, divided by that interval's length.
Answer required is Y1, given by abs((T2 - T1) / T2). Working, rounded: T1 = 7.5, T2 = 8.18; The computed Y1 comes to 0.084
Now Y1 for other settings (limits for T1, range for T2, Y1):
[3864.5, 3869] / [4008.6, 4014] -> 0.625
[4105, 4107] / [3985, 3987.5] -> 0.045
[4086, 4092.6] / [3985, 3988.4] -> 0.022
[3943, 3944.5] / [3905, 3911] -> 0.050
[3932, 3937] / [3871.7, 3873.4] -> 0.315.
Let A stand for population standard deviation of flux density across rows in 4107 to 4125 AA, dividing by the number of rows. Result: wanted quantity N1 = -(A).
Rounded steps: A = 0.51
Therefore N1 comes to -0.51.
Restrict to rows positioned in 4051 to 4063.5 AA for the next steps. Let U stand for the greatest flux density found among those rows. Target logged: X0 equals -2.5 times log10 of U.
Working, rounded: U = 8.56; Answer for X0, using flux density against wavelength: -2.33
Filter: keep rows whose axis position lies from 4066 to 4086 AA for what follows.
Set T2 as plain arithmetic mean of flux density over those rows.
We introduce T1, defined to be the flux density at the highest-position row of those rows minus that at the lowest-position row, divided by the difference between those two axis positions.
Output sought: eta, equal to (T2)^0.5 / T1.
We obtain 670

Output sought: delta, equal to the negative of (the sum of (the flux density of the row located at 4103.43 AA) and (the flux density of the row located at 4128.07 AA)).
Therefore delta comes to -23.9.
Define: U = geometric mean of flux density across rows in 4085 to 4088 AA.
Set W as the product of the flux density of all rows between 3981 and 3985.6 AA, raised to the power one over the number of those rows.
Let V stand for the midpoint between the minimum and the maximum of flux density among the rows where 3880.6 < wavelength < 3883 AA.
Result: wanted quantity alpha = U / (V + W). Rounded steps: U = 8.3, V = 7.3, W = 7.4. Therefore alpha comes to 0.56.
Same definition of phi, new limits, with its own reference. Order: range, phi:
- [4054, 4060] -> 4057.0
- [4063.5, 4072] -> 4067.6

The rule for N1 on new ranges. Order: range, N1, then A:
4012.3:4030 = -0.42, 0.42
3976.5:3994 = -0.63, 0.63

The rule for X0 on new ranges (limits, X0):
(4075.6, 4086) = -2.30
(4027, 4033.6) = -2.40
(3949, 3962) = -2.25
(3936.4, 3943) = -2.17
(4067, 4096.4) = -2.31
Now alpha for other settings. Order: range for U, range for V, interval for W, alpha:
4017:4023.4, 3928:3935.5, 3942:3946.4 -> 0.63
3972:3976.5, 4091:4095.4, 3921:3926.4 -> 0.51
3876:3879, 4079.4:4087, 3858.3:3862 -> 0.46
